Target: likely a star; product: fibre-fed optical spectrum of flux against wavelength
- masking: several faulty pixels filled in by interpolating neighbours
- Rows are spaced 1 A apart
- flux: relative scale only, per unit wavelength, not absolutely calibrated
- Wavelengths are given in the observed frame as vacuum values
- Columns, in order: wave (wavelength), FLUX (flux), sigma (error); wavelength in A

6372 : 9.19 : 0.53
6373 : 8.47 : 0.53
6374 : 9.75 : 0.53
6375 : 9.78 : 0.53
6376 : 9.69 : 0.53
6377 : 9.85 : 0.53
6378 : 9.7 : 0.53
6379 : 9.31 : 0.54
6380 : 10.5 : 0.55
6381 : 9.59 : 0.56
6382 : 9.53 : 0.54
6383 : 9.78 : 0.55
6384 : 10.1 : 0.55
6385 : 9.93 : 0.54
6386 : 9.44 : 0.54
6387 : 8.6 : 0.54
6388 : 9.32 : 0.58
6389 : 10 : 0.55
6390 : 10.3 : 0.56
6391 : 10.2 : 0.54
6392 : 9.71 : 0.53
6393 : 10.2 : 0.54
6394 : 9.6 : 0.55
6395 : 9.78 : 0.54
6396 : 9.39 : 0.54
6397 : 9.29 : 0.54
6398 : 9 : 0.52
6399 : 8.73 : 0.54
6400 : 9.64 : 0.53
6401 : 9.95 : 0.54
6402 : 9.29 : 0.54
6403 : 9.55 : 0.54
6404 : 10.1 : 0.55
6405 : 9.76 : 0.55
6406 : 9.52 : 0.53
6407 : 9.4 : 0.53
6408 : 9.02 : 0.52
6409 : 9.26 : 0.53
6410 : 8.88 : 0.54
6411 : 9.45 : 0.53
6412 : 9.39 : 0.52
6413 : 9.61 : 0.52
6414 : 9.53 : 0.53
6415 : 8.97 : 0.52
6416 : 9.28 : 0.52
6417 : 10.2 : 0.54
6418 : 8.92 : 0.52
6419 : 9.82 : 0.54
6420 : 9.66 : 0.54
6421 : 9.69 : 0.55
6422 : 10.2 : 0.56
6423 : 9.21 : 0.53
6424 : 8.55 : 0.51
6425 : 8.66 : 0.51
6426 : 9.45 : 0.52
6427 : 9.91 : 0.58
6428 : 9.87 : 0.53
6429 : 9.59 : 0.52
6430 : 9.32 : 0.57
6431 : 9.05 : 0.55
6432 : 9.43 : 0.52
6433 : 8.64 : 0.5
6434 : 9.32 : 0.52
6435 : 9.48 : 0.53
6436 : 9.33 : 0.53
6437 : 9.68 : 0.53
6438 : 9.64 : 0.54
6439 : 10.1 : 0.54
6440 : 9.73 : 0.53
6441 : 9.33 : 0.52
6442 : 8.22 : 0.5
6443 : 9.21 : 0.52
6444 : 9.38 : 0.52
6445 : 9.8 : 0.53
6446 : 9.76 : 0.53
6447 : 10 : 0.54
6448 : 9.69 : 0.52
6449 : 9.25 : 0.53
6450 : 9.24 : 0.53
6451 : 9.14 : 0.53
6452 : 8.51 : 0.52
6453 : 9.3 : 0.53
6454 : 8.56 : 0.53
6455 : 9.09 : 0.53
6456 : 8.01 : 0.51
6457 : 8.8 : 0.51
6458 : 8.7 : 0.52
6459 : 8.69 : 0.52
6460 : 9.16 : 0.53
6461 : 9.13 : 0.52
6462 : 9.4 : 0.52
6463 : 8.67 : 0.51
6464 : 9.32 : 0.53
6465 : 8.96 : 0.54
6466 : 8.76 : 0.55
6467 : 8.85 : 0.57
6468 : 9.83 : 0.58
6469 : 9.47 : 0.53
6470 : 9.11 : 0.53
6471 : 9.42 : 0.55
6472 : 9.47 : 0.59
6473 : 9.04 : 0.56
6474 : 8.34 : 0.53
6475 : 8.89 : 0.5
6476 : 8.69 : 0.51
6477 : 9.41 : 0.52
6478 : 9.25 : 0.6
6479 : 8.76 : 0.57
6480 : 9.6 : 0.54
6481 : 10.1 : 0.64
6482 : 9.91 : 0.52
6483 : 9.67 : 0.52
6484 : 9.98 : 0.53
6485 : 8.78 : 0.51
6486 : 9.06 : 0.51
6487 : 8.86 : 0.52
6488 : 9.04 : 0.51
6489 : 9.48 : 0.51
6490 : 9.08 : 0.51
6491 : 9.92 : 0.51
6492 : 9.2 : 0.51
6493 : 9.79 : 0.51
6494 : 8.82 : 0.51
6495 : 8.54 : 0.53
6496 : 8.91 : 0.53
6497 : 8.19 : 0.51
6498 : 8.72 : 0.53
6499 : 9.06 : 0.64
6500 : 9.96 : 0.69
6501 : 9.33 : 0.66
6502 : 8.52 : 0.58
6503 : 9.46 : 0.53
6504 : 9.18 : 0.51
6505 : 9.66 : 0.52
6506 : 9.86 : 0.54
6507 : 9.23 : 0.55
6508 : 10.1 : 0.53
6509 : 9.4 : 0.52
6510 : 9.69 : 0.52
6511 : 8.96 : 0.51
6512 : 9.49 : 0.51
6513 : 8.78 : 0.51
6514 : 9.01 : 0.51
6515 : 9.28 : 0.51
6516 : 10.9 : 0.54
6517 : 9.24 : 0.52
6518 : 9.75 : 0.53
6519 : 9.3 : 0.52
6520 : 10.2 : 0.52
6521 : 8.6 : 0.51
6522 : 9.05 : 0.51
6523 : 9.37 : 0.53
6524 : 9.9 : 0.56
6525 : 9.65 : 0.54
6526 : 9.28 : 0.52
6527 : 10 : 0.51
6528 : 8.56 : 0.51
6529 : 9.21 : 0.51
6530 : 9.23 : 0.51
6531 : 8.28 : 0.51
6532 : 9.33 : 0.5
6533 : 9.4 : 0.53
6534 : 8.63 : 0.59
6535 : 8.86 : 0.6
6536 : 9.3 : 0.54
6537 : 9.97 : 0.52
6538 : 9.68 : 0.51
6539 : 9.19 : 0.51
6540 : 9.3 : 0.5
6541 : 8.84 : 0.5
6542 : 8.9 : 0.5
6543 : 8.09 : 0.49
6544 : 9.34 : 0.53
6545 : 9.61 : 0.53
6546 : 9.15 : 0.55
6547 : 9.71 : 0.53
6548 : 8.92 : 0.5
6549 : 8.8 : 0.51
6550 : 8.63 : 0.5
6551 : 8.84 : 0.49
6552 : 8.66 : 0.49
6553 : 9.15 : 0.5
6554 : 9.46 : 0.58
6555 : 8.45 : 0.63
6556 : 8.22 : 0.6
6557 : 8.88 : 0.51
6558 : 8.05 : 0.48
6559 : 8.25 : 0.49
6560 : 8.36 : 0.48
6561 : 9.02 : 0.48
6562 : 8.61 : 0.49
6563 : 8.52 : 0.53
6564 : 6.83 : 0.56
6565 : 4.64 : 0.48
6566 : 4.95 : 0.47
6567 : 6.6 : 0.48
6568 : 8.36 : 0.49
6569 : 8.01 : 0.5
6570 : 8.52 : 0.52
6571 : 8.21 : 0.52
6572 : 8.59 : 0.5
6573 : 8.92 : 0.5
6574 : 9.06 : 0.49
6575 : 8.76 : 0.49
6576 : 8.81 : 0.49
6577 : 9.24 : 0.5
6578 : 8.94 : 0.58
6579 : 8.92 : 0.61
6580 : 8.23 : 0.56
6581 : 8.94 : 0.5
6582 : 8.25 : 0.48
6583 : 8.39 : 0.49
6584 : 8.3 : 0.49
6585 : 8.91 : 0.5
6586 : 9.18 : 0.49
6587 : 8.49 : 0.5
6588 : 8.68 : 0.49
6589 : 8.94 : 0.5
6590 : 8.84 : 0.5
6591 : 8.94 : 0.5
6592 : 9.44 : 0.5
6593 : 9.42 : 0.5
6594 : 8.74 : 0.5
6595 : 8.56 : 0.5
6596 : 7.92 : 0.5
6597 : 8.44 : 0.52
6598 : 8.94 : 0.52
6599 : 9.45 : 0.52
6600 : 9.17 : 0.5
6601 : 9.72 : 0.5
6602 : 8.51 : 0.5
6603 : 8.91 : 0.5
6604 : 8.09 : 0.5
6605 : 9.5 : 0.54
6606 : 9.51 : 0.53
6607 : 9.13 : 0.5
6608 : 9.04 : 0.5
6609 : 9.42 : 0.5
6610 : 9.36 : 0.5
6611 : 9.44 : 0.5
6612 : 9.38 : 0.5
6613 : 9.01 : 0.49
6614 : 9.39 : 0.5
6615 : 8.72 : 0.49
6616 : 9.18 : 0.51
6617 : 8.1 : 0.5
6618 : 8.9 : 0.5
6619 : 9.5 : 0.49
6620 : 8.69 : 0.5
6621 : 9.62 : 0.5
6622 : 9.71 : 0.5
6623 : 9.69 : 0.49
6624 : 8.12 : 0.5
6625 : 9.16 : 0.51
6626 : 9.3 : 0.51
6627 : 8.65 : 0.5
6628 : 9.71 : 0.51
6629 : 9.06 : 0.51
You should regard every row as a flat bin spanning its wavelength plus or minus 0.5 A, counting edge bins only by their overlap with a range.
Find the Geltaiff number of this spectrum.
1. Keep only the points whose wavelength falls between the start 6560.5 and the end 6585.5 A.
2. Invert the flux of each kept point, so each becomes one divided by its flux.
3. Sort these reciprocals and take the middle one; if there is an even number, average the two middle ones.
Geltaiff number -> 0.117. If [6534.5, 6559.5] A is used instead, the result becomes 0.112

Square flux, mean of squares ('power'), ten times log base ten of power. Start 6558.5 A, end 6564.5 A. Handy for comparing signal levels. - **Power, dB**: 18.4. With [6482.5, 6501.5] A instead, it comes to 19.3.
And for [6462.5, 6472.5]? 19.3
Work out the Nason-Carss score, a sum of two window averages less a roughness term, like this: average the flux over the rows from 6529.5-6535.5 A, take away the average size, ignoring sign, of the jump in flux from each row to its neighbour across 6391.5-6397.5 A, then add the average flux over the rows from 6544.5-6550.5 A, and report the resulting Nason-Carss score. 17.7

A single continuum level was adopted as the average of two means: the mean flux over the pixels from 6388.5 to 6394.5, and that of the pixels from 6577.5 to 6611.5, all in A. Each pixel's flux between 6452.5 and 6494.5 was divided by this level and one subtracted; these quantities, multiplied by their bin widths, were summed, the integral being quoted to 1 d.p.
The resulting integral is -1.3 A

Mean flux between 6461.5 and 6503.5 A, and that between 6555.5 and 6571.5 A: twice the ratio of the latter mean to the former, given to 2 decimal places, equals 1.69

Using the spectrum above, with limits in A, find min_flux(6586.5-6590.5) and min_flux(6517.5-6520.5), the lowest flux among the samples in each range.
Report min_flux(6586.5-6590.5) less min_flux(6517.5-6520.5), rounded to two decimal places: -0.81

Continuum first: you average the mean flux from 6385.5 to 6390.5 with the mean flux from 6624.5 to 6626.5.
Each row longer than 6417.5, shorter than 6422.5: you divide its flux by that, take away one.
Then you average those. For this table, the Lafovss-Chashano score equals 0.03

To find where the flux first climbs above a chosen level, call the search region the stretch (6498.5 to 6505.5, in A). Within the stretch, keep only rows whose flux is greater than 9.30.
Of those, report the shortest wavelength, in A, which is 6500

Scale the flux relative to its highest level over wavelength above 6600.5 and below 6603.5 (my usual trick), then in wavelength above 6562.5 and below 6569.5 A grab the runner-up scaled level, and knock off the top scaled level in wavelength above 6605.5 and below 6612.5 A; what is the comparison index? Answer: -0.12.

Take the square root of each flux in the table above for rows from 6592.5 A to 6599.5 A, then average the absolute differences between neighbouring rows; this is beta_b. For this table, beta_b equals 0.086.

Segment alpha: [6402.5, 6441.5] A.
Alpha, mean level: 9.45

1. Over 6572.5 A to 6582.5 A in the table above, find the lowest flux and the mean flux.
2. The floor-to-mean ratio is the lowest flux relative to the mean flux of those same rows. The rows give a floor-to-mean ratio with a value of 0.93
